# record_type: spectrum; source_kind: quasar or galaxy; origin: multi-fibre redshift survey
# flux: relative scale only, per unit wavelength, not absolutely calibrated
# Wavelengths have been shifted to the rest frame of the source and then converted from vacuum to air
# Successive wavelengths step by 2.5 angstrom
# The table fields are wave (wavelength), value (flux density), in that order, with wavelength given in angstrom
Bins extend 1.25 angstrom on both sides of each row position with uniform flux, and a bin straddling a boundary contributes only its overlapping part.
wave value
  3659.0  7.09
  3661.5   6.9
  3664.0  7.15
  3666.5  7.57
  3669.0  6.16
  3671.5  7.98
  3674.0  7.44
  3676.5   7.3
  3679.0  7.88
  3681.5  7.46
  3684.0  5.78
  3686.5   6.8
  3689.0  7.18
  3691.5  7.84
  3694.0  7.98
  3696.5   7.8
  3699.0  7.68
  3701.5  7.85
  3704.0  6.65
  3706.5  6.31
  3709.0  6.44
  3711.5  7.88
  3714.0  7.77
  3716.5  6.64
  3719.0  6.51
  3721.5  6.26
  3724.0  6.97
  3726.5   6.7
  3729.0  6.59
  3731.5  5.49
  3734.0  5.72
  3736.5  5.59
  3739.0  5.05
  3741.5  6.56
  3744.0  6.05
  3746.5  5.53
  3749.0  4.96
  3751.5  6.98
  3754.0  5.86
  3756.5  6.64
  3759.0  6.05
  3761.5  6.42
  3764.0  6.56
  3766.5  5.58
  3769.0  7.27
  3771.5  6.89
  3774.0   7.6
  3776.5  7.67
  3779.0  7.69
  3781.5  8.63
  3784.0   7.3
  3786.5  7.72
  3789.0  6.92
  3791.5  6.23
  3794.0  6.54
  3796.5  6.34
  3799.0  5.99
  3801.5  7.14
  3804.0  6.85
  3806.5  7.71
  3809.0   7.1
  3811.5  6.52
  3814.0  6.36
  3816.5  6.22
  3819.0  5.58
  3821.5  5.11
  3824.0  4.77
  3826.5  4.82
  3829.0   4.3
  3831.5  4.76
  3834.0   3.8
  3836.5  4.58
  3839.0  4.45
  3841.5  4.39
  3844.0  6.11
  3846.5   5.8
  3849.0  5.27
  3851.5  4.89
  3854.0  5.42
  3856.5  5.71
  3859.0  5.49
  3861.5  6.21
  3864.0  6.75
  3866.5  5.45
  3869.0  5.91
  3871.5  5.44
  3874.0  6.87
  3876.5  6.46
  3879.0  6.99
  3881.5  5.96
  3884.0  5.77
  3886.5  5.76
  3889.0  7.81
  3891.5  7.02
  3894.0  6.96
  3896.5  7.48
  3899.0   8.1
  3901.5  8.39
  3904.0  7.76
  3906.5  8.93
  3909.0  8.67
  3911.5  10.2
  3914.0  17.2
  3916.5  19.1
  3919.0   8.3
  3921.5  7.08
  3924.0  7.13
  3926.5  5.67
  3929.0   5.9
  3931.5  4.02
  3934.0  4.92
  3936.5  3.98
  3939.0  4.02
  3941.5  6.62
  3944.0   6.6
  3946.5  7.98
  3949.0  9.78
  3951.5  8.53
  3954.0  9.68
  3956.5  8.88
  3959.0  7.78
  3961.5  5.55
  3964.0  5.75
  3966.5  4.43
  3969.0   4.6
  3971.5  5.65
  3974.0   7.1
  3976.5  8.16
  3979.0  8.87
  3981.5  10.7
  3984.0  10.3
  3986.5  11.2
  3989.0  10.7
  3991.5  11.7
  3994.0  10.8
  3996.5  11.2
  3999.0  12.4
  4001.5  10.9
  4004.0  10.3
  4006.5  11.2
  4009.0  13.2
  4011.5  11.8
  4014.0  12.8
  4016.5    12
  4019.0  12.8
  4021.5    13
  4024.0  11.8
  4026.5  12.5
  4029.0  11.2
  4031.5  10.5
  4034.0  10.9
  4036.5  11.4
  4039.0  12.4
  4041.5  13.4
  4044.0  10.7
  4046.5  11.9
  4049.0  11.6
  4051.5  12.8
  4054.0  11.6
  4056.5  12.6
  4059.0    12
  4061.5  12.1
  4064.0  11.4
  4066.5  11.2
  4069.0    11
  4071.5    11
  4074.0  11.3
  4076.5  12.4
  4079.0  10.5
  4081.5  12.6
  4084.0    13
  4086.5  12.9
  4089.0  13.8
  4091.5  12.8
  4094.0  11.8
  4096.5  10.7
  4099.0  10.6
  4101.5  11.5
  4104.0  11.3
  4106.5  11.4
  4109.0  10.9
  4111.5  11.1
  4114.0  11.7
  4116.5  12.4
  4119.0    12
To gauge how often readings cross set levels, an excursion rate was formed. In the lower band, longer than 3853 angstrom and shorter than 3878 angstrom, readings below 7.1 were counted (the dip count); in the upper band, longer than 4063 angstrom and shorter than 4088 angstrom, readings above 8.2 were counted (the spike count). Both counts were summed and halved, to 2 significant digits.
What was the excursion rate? 10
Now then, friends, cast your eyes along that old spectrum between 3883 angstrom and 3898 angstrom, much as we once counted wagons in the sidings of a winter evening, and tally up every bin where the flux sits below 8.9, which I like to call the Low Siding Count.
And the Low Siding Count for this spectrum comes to 6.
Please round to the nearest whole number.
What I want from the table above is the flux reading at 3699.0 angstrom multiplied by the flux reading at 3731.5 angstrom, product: 42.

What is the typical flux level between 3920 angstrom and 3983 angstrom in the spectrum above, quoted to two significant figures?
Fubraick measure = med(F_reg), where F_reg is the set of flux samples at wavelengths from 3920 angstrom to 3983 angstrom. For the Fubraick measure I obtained 6.6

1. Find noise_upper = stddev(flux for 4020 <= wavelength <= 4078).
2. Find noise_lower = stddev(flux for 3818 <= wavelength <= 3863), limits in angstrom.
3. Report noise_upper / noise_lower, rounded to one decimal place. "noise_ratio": 1.2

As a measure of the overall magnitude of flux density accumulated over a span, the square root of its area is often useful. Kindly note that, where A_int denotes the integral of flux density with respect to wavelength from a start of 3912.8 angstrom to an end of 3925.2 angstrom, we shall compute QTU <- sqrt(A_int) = 12.1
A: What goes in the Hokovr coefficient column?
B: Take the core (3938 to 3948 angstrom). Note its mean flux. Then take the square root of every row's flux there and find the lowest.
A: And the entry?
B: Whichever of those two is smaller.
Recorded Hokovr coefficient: 2.0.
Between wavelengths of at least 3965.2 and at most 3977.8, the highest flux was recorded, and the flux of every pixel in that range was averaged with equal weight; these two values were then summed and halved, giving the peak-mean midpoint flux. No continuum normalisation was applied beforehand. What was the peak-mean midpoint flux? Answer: 7.1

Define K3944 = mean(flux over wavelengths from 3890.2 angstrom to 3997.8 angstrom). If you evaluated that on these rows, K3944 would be 8.2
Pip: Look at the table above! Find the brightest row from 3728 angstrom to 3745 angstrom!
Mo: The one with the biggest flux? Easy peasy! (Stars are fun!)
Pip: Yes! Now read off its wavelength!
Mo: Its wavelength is 3729.0 angstrom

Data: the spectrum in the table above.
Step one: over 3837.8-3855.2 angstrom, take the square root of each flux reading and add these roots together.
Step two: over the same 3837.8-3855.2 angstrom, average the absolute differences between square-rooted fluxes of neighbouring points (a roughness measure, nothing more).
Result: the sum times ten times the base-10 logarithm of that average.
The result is -142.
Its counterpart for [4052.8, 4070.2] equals -280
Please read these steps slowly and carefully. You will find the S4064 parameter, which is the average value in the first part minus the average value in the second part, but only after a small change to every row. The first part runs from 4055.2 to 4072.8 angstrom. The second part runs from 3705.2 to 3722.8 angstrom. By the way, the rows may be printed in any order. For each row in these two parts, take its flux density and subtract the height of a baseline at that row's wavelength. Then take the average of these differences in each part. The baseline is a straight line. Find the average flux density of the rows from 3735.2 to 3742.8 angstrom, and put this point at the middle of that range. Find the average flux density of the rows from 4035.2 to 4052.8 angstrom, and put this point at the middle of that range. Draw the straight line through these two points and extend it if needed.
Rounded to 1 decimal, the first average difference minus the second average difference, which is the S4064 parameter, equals -2.4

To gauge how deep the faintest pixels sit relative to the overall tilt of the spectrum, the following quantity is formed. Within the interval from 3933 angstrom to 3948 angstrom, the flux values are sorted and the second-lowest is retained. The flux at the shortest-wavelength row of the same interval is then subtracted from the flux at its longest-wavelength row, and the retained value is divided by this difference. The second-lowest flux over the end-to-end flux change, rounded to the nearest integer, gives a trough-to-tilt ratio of 1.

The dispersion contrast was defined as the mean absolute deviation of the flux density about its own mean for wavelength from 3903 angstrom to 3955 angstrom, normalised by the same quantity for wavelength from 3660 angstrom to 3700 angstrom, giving 5.2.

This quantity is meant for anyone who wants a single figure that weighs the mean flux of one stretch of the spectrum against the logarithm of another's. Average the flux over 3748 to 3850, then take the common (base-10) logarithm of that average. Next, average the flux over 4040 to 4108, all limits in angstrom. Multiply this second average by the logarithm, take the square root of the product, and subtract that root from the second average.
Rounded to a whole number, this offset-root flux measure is 9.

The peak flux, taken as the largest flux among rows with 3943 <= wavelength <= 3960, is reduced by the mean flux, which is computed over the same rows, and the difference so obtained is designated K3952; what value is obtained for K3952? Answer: 1.3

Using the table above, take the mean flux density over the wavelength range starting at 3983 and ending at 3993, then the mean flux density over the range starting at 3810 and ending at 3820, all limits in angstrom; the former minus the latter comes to 4.8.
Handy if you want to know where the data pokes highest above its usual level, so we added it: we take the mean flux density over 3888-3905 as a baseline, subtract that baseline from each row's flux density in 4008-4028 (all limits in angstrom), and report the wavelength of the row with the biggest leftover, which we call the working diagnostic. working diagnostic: 4009.0 angstrom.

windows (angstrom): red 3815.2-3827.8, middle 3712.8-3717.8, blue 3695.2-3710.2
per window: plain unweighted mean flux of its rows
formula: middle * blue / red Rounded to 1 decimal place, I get 9.7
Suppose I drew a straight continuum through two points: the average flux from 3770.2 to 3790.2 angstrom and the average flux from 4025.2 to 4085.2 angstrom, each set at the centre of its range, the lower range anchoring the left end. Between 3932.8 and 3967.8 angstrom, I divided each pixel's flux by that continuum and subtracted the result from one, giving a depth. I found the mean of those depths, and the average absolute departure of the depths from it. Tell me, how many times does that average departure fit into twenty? 119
